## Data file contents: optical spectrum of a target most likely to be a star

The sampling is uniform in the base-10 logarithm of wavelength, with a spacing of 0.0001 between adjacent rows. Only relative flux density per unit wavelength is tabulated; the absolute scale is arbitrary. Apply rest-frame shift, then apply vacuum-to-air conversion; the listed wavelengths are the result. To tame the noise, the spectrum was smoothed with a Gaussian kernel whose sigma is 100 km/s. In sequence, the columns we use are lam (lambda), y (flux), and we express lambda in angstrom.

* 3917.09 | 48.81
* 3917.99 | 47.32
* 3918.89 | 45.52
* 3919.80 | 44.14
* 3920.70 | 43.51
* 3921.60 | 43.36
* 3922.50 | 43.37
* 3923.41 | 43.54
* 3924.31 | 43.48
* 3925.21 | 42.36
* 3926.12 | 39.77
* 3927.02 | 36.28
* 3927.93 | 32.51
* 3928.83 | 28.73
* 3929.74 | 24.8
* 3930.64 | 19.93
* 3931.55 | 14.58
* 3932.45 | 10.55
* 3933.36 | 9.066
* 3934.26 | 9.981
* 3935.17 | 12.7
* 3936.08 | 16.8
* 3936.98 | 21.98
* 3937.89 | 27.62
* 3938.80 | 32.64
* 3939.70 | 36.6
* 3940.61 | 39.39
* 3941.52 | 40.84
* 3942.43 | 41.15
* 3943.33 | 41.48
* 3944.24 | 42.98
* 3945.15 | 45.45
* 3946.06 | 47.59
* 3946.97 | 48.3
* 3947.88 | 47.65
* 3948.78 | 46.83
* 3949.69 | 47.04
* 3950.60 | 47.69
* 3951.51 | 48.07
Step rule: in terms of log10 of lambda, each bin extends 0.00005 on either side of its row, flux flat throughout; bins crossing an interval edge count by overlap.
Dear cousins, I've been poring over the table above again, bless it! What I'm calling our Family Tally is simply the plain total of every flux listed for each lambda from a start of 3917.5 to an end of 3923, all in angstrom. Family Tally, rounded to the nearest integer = 267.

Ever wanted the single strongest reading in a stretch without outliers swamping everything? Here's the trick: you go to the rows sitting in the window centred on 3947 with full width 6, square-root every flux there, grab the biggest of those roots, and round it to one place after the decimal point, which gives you 6.9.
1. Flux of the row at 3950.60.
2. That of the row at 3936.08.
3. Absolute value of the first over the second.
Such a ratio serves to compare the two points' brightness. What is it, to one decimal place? 2.8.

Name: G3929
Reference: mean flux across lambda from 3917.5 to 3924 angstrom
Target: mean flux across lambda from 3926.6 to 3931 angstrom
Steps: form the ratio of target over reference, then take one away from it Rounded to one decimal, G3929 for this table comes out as -0.4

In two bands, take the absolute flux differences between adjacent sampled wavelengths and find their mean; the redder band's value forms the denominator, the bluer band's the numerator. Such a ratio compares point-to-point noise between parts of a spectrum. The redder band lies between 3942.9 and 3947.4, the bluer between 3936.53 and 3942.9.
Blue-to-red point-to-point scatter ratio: 1.9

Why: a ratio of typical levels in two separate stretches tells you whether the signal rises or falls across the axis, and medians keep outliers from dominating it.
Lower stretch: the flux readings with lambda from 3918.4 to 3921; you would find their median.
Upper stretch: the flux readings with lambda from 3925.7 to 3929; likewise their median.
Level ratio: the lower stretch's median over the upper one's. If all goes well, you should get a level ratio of 1.3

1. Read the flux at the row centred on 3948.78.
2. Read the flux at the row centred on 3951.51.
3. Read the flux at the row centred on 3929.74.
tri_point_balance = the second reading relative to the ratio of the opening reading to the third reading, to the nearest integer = 25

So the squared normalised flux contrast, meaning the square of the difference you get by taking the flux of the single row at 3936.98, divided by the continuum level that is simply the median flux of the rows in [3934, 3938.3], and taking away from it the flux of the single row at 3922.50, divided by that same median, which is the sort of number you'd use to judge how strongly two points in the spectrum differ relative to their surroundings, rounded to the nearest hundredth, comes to 1.62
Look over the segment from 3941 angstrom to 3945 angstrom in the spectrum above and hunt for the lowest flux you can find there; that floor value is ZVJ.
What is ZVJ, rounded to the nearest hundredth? 40.84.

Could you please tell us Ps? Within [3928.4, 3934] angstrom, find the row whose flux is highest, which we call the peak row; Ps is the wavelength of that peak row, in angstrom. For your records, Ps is 3928.83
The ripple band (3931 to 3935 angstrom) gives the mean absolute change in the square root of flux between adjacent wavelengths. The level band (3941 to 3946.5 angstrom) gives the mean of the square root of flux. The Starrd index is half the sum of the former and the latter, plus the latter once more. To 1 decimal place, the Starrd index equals 10.0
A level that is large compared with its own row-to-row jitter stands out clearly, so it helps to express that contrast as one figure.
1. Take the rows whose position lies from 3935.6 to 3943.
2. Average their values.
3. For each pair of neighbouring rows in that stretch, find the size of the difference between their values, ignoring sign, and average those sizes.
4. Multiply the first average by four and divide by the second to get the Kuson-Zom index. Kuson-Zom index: 37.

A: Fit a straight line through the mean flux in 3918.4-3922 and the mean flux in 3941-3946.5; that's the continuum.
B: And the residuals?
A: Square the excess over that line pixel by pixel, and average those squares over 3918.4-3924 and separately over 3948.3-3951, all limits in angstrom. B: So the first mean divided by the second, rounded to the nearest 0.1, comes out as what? 0.0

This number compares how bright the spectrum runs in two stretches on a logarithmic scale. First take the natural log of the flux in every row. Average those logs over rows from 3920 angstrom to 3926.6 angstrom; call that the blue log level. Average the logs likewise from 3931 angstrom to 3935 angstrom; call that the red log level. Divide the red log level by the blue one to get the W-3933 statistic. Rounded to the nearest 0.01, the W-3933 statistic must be 0.64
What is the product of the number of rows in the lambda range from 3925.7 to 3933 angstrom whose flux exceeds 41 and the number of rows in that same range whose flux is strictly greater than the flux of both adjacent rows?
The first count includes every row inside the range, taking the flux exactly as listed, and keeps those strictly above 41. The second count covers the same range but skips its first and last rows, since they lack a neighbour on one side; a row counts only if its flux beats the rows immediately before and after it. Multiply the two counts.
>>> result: 0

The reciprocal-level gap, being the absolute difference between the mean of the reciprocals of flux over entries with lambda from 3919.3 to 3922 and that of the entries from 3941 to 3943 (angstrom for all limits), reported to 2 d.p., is 0.00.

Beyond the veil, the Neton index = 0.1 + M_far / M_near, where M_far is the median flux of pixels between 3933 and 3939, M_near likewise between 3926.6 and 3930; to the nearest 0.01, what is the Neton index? 0.65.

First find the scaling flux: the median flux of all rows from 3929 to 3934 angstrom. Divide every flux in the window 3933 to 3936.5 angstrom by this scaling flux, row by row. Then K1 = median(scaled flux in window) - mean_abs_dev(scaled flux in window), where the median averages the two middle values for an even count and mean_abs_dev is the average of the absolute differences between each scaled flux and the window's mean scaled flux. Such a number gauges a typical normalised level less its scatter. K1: 0.60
